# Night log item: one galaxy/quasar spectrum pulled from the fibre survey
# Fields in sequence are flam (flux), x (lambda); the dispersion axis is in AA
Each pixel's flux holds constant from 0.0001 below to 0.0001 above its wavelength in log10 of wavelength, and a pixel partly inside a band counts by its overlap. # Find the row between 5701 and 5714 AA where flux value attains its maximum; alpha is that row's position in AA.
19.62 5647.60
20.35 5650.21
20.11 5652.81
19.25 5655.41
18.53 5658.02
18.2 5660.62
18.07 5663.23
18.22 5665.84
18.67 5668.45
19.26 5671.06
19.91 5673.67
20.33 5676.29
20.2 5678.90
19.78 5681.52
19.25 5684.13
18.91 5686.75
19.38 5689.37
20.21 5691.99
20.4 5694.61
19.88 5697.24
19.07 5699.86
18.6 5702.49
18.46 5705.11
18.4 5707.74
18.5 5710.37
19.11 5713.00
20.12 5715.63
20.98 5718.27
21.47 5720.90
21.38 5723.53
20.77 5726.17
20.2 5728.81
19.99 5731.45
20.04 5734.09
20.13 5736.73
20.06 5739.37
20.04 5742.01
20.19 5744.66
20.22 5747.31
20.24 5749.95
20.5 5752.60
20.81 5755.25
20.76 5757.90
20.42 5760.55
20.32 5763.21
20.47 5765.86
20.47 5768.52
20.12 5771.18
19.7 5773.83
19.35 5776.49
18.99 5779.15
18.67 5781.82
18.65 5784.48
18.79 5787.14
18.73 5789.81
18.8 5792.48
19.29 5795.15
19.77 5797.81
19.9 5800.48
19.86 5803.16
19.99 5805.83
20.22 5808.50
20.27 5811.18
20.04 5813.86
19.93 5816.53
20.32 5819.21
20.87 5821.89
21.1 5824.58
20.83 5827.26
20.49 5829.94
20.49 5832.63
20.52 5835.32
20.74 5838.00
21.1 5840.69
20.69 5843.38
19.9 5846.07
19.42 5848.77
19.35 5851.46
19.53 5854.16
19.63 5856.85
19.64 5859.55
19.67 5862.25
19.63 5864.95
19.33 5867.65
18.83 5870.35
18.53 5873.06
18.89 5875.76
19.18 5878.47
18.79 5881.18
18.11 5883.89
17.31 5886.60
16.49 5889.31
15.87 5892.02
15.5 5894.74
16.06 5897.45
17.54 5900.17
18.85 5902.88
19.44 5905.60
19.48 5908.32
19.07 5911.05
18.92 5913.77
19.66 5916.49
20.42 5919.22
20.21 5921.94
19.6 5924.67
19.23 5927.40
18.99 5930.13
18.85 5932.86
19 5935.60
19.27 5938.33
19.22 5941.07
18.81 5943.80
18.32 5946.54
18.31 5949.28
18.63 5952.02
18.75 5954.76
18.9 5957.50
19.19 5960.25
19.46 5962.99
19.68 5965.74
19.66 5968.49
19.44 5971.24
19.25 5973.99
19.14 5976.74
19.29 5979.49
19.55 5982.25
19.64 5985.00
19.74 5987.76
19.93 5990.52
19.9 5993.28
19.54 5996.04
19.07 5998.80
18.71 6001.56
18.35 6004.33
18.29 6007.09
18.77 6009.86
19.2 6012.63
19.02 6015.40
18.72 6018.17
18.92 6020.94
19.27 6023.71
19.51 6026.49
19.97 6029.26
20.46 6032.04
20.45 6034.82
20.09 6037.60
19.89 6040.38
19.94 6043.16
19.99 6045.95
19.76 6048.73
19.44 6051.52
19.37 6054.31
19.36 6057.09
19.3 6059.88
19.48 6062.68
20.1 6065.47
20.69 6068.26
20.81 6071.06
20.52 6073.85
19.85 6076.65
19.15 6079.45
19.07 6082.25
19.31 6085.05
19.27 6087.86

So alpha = 5713.00 AA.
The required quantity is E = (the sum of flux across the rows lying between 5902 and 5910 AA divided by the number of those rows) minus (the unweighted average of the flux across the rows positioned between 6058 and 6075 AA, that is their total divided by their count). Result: -0.9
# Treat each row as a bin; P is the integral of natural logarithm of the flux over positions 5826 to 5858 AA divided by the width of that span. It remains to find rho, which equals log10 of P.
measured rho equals 0.478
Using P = 3.01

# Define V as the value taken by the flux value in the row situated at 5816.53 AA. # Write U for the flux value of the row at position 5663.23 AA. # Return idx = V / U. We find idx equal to 1.10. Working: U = 18.07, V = 19.93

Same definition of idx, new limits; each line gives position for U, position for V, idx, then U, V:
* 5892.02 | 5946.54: 1.15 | 15.87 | 18.32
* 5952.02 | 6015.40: 1.02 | 18.63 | 19.02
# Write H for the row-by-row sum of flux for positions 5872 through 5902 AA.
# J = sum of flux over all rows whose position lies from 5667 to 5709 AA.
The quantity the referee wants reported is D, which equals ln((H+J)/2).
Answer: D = 5.5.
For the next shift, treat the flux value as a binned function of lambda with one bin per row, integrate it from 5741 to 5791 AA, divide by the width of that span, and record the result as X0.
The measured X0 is 19.86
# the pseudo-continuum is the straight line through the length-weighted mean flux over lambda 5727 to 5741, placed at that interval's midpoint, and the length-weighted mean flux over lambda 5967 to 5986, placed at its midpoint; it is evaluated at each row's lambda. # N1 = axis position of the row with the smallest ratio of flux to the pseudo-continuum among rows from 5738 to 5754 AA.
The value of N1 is 5742.01 AA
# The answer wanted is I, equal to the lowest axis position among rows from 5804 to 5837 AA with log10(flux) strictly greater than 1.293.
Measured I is 5805.83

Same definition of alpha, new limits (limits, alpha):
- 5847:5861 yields 5859.55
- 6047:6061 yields 6048.73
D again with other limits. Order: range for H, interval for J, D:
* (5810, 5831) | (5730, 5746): 5.0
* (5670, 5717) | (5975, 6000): 5.6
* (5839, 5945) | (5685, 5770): 6.5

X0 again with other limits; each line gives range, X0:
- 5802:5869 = 20.14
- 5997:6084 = 19.53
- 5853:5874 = 19.36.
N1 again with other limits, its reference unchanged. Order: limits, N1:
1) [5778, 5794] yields 5784.48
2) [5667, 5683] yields 5668.45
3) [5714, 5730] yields 5715.63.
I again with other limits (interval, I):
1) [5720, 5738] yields 5720.90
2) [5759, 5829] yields 5760.55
